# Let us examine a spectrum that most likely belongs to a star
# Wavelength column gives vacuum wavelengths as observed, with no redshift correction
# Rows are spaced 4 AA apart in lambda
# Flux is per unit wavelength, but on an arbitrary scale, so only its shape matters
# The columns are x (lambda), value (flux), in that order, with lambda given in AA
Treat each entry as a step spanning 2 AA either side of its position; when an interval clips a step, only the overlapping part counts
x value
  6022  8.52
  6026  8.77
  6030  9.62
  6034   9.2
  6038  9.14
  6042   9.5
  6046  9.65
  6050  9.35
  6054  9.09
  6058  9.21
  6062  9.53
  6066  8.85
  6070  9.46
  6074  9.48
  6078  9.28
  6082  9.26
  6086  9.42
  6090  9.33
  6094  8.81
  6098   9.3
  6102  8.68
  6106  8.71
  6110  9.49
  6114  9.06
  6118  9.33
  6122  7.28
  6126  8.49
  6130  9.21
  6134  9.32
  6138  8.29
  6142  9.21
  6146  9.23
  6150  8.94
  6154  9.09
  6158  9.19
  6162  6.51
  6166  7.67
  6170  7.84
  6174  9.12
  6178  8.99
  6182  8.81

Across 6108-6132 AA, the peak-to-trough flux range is 2.2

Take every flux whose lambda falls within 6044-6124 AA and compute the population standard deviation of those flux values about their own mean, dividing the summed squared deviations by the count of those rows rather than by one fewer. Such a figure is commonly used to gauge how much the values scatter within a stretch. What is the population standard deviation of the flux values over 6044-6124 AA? 0.50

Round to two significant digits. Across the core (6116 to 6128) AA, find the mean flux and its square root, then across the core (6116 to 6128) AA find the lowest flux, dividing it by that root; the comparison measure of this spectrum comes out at 2.5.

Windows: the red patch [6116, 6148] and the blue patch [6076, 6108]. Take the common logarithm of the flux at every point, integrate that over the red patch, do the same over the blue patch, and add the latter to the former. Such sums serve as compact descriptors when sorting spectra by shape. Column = 60.9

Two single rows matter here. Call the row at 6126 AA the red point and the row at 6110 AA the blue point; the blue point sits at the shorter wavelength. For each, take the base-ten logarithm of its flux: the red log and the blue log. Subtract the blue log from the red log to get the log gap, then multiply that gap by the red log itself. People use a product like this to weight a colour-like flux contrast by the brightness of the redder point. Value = -0.04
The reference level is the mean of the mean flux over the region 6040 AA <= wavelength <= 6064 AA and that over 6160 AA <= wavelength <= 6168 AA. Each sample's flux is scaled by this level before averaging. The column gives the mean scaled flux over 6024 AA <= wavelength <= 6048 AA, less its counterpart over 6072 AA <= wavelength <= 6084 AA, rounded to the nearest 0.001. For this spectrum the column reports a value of -0.003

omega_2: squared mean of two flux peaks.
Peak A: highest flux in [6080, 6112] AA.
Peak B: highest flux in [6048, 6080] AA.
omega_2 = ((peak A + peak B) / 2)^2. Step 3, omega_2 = 90.4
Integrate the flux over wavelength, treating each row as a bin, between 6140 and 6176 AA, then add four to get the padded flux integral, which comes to 311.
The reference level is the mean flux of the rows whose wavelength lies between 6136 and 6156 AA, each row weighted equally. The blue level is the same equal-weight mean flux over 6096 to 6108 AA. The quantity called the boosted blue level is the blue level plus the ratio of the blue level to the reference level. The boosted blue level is 9.9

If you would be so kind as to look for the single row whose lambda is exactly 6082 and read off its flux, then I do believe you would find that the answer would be 9.26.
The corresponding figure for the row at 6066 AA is 8.85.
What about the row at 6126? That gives 8.49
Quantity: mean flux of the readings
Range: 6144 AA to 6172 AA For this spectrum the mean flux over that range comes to 8.35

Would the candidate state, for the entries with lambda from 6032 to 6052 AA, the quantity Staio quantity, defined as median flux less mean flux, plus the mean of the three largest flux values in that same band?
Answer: 9.48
